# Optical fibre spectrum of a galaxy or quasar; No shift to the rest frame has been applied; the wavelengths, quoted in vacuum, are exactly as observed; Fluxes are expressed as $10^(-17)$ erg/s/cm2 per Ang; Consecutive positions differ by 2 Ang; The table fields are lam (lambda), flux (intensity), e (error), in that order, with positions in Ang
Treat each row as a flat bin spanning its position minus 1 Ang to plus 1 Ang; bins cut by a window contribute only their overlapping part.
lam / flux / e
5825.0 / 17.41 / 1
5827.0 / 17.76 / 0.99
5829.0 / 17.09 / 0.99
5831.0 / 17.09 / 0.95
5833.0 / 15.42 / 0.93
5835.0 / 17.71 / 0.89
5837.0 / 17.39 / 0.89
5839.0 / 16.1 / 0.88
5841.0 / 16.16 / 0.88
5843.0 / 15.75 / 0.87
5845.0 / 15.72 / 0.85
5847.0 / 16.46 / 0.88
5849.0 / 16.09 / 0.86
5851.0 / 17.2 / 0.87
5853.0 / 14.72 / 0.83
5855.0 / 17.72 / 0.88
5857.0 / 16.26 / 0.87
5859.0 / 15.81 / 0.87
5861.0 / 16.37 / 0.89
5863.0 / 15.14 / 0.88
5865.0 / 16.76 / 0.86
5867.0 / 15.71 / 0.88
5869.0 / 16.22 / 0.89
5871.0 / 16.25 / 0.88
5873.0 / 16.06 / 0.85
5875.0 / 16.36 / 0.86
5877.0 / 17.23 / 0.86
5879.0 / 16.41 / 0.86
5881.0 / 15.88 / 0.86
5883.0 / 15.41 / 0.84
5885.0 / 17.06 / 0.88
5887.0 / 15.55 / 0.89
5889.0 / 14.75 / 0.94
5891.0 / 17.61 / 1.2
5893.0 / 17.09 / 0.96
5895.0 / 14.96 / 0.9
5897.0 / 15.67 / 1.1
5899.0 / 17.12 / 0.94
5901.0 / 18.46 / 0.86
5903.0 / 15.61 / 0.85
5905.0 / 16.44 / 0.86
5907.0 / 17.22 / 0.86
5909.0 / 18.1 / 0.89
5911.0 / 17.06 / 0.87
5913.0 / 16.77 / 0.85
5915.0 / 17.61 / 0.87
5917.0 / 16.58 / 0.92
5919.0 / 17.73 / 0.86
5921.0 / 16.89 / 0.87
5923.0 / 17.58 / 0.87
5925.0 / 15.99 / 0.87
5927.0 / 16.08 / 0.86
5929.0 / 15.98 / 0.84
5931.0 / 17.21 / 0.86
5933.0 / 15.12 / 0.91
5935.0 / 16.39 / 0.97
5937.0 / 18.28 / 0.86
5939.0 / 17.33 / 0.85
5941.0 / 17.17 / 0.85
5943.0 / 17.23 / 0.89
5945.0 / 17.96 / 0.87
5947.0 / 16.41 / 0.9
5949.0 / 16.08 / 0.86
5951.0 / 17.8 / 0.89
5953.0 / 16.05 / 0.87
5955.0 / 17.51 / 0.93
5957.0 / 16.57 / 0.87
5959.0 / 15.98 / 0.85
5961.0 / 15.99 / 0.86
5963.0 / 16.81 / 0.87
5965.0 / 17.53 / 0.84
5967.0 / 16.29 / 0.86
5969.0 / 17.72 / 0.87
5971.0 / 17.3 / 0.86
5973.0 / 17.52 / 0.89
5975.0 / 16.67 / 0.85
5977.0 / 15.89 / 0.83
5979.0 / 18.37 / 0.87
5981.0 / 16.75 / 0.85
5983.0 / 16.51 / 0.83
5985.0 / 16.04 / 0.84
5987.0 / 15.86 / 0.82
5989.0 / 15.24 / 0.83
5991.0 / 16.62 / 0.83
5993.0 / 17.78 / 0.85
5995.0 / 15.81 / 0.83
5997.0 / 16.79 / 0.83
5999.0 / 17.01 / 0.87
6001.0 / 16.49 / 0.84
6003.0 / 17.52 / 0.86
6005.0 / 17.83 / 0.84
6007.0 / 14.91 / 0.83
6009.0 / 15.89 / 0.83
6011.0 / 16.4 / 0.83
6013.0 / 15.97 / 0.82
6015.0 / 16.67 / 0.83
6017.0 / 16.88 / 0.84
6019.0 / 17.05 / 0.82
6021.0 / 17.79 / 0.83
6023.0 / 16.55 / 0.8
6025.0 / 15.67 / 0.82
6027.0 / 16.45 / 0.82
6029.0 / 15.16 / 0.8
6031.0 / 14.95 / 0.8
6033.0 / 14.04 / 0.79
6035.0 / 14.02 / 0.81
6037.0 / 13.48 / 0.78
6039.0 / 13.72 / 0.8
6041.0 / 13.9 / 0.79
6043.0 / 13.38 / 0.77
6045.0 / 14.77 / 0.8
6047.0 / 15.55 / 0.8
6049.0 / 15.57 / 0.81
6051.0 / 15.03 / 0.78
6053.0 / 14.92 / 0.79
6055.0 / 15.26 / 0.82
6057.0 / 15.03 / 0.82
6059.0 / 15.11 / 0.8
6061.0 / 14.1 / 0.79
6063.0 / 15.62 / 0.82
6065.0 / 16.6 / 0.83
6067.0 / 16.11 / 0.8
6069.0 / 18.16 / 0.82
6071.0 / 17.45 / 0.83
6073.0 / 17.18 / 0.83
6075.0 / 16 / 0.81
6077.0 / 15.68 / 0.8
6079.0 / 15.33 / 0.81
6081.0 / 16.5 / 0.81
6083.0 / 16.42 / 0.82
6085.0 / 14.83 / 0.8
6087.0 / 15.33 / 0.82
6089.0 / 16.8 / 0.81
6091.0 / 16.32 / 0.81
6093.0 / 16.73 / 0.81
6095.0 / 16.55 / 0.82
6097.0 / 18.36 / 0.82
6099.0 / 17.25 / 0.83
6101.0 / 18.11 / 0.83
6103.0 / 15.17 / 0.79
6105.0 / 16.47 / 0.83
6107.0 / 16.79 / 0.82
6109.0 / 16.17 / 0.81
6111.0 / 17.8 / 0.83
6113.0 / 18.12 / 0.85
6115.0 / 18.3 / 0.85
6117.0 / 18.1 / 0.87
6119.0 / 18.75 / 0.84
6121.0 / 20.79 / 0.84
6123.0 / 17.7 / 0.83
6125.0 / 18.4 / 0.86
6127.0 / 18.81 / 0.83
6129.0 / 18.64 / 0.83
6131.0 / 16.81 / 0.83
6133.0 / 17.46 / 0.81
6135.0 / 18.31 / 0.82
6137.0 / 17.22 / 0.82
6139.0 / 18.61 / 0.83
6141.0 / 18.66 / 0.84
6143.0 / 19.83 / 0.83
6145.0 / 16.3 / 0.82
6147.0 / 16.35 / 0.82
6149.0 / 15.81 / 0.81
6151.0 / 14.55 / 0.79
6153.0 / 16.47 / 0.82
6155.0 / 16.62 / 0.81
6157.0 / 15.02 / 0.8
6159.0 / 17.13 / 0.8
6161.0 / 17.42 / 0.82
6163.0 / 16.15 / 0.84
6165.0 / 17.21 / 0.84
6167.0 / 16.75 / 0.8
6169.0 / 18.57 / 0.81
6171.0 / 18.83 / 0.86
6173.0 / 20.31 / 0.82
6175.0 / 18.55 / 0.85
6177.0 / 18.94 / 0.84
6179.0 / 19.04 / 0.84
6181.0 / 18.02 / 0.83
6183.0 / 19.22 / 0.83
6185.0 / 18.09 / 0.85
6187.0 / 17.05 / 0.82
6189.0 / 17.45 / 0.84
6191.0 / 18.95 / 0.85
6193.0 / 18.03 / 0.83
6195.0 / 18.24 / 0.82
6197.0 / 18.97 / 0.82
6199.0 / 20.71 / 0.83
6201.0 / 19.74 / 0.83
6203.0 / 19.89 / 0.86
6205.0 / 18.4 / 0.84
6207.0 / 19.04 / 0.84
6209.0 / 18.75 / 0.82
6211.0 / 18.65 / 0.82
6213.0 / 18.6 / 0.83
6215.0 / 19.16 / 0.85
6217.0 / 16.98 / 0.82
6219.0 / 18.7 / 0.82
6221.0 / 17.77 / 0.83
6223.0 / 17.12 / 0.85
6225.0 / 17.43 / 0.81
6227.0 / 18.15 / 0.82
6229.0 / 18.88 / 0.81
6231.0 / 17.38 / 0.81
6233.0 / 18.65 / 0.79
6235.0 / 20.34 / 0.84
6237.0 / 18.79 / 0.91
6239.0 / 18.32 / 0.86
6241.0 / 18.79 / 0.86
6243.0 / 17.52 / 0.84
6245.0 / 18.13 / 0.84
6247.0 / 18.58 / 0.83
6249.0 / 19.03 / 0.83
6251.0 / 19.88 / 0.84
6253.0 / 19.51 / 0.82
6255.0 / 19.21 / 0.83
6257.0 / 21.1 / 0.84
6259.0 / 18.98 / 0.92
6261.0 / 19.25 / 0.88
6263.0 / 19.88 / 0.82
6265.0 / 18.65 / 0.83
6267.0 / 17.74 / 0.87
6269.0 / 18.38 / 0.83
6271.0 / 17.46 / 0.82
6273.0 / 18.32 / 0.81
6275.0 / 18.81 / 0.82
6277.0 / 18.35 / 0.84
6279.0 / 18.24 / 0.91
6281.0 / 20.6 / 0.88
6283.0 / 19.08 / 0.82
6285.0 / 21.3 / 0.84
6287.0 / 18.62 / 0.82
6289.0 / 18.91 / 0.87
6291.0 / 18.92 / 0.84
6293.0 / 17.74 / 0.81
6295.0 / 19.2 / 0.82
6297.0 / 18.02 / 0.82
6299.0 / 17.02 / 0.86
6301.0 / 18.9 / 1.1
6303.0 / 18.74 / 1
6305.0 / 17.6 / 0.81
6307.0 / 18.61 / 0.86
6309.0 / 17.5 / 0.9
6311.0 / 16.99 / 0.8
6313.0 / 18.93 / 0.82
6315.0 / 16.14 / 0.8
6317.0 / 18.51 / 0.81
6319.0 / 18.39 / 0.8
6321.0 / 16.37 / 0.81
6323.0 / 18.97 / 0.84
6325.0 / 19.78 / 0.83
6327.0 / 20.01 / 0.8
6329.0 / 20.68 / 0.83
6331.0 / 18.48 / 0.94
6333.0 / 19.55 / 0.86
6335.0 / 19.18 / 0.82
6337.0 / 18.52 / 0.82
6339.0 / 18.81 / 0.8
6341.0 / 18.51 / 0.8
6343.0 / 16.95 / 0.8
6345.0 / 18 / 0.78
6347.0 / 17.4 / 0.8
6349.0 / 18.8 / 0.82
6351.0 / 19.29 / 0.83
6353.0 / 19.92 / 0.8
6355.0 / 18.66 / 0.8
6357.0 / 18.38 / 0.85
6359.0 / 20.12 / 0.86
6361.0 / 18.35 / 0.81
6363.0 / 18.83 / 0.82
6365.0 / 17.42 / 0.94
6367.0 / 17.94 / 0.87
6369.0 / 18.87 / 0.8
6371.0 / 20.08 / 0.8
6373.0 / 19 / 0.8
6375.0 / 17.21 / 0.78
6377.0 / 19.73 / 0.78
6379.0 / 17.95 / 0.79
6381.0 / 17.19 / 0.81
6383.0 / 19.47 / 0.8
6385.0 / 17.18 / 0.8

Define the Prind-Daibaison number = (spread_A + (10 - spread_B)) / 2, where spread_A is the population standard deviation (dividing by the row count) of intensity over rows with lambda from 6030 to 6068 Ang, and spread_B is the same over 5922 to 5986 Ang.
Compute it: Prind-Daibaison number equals 5.04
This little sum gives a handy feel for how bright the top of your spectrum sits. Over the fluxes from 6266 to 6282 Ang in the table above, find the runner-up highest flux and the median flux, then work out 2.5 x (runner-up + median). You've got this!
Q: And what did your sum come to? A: 93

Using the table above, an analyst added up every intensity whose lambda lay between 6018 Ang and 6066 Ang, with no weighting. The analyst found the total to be 364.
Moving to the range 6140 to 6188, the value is 421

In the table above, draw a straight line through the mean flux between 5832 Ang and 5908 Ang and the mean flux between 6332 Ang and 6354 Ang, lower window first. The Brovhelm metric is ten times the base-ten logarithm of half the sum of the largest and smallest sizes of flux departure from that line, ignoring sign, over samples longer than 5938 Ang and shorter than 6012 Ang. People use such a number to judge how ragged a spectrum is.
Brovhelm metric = 0.2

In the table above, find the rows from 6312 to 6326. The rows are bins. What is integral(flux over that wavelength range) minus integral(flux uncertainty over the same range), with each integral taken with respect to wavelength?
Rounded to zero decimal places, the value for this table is 243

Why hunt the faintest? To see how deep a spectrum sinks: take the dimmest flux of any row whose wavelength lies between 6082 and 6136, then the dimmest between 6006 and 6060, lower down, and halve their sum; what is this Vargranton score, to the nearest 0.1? 14.1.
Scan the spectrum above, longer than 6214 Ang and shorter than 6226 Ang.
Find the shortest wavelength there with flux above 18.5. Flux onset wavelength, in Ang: 6215.0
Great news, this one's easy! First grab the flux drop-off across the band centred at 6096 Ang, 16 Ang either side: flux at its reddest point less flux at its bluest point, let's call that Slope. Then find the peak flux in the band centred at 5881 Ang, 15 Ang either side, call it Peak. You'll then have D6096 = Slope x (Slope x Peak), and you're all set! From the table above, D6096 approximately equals 30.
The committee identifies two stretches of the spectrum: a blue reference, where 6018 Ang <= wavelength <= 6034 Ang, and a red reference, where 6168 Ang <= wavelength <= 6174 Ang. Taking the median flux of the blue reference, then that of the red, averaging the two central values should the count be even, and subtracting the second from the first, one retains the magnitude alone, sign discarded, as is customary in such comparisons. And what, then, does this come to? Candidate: 2.8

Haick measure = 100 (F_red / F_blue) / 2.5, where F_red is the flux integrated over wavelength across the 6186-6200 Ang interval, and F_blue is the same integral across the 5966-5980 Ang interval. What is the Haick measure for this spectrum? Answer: 43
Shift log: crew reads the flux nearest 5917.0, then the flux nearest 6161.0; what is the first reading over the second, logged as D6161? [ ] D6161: 0.95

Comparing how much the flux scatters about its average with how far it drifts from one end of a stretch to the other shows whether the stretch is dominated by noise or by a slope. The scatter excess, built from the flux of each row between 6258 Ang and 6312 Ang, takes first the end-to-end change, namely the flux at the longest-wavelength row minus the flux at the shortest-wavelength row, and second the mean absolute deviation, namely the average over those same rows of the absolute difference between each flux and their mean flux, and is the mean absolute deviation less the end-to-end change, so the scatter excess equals 2.7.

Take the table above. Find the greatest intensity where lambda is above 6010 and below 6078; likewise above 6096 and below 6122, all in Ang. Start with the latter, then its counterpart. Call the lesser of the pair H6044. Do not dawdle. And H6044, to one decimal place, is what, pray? 18.2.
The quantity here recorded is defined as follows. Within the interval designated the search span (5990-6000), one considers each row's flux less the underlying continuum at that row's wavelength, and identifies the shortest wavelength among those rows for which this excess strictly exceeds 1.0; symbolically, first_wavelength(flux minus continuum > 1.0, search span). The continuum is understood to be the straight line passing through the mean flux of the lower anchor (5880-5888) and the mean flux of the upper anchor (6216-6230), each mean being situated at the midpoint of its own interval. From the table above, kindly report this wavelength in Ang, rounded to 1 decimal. 5993.0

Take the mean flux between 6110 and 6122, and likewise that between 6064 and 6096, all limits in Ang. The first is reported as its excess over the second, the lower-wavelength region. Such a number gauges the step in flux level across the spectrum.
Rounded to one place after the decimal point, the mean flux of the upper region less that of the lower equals 2.3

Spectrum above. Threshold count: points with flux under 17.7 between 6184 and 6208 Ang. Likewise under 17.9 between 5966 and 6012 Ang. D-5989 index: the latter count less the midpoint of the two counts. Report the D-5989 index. 10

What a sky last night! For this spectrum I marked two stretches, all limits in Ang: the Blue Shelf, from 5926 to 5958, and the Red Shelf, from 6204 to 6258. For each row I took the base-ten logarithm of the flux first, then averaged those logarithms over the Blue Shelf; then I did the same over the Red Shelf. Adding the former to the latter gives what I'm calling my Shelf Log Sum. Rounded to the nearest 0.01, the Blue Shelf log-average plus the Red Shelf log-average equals 2.49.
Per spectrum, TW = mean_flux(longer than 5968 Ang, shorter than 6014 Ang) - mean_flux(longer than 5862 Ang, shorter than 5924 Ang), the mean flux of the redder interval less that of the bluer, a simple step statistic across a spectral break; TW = 0.09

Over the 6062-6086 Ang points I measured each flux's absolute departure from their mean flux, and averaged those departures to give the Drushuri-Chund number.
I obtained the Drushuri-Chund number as 0.73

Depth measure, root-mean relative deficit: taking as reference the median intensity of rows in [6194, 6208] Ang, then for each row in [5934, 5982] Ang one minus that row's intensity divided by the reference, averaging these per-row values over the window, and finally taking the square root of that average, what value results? 0.33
